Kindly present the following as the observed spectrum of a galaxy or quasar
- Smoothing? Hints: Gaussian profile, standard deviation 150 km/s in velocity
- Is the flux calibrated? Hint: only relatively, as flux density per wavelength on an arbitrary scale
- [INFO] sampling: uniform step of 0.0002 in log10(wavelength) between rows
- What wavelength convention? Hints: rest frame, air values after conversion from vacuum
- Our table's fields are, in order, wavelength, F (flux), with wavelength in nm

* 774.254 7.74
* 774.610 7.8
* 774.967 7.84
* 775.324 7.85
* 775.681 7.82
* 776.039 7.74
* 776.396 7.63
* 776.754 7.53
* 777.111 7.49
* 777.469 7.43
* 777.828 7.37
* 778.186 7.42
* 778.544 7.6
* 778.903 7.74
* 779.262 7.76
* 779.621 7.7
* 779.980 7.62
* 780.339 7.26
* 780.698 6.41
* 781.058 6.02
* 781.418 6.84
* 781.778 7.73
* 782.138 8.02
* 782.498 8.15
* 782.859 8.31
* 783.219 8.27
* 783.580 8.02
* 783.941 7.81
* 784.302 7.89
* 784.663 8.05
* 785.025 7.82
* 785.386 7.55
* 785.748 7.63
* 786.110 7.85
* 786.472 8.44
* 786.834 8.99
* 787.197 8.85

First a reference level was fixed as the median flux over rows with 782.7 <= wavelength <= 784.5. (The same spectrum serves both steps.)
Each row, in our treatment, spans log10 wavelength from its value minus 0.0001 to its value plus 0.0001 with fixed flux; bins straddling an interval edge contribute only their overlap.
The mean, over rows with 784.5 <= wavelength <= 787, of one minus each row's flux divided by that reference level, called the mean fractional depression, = 0.00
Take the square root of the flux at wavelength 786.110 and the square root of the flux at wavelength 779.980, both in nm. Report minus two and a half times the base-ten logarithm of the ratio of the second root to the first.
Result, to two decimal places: 0.02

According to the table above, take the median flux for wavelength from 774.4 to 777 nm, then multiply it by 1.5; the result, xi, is 11.7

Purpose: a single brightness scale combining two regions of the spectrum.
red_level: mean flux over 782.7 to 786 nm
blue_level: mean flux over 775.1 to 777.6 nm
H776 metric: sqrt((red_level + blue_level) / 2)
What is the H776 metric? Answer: 2.79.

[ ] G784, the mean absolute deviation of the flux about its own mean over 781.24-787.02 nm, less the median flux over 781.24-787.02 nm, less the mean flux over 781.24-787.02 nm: -15.6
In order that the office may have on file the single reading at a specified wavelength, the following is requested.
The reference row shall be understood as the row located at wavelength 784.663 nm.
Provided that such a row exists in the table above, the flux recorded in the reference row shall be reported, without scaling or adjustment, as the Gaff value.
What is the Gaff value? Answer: 8.05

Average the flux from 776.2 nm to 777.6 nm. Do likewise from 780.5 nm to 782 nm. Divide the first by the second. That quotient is 1.11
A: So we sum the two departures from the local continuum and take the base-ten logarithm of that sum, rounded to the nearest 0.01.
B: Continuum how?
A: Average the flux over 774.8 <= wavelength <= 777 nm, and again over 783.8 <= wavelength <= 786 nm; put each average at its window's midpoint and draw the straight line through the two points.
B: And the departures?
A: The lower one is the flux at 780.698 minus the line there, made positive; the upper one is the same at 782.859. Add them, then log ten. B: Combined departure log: 0.28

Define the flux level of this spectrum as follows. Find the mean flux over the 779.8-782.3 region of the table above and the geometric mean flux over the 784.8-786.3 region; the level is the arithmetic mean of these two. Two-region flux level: 7.4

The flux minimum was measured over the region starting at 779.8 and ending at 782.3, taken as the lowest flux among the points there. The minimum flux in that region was 6.02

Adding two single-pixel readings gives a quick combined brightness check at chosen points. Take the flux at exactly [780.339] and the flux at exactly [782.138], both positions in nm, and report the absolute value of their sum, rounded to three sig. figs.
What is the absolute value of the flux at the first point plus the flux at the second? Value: 15.3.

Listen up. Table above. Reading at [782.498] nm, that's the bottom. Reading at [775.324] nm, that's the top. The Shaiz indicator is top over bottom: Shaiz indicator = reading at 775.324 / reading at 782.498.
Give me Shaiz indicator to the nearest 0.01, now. 0.96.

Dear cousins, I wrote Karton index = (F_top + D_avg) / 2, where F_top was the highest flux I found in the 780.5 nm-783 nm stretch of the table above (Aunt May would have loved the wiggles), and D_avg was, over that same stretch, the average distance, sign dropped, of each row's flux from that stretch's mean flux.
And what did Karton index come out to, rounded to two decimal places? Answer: 4.55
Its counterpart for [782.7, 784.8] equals 4.23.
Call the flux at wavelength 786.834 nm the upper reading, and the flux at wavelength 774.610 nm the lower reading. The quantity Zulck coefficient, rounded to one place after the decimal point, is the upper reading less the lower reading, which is 1.2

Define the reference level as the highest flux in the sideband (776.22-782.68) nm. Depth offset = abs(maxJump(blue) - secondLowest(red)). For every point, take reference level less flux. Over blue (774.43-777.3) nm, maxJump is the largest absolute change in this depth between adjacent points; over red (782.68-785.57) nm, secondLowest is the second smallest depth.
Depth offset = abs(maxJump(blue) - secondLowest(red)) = 0.23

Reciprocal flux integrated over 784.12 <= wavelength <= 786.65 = 0.321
